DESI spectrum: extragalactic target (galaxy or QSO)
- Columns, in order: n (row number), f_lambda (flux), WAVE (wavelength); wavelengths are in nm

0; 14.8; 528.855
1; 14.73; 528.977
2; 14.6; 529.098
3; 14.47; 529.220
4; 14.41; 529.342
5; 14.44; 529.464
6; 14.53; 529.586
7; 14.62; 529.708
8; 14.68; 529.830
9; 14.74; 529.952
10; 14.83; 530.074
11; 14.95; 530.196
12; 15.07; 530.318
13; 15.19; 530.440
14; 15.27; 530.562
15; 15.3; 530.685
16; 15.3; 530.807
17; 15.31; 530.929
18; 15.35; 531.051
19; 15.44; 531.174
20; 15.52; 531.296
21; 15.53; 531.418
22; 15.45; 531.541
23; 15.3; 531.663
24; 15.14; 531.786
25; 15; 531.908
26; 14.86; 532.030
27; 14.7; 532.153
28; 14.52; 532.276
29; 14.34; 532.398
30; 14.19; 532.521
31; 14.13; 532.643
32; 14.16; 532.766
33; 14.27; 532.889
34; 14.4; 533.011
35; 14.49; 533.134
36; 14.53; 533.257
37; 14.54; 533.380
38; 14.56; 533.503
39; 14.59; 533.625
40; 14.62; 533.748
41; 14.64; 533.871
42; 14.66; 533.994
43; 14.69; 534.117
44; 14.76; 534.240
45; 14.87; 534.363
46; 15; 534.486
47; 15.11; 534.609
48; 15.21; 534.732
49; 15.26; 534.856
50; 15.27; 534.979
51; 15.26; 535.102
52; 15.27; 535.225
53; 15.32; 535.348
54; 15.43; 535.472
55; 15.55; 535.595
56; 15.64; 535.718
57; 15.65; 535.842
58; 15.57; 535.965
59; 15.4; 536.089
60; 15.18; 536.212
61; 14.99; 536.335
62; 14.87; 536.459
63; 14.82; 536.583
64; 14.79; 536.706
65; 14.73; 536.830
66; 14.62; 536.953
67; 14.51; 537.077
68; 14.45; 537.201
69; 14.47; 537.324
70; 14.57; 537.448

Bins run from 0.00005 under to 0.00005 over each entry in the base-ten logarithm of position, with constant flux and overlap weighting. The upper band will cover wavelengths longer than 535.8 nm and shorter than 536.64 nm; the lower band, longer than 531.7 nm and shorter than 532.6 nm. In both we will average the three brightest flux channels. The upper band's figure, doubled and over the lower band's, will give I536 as 2.07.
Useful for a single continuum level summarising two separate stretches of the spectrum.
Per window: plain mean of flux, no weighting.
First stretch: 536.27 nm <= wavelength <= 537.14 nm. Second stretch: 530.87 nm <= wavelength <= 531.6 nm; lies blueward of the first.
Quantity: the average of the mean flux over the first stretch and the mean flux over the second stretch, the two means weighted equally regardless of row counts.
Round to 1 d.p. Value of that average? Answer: 15.1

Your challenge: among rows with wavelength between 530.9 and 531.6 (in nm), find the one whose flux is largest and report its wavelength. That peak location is 531.418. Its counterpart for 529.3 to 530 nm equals 529.952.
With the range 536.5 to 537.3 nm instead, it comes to 536.583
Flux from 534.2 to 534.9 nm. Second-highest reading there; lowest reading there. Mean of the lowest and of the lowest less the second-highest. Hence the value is 7.2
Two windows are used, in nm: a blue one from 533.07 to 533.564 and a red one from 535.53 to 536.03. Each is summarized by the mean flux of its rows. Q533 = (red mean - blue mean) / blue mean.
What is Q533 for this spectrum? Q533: 0.074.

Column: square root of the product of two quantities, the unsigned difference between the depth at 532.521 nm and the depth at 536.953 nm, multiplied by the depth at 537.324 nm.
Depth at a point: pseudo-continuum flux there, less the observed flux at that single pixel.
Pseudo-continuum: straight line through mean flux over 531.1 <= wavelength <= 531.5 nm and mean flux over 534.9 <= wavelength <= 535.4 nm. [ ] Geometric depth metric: 0.68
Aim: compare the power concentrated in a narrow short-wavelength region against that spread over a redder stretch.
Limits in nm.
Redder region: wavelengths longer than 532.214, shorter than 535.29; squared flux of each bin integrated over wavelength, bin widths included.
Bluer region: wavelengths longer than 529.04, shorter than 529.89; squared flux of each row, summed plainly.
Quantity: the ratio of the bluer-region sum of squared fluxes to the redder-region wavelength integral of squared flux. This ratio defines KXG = 2.2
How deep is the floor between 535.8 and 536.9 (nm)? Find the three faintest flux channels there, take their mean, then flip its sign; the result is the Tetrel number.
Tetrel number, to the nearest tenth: -14.8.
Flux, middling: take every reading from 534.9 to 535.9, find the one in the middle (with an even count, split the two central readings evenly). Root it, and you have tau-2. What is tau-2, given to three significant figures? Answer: 3.92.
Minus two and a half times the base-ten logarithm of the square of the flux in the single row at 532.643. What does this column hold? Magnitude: -5.75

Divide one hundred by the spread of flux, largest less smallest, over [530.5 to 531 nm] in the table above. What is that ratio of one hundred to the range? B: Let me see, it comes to 2500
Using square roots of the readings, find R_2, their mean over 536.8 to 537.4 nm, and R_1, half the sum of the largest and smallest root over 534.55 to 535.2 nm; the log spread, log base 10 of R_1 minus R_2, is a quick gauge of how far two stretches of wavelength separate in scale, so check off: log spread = -1.09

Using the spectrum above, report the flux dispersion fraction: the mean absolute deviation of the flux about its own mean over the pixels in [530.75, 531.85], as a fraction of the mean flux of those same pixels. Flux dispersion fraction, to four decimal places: 0.0066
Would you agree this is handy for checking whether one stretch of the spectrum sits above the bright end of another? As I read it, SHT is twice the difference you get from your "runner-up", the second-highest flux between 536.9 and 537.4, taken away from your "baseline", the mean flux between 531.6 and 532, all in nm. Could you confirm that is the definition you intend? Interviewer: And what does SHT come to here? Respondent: 1.3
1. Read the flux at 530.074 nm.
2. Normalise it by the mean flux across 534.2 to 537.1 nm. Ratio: 0.98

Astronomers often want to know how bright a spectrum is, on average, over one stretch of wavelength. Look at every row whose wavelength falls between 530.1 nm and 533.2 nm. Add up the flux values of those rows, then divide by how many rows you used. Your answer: 14.9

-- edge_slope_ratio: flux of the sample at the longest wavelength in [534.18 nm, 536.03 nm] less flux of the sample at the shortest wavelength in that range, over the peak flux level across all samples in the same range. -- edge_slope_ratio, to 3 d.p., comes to 0.052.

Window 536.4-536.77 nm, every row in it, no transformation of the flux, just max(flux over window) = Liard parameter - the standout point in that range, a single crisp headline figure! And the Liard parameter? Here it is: 14.87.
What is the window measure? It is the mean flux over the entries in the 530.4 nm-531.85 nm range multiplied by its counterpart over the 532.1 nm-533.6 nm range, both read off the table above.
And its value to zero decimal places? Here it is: 221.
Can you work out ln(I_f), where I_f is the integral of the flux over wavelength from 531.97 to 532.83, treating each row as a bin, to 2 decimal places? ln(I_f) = 2.52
